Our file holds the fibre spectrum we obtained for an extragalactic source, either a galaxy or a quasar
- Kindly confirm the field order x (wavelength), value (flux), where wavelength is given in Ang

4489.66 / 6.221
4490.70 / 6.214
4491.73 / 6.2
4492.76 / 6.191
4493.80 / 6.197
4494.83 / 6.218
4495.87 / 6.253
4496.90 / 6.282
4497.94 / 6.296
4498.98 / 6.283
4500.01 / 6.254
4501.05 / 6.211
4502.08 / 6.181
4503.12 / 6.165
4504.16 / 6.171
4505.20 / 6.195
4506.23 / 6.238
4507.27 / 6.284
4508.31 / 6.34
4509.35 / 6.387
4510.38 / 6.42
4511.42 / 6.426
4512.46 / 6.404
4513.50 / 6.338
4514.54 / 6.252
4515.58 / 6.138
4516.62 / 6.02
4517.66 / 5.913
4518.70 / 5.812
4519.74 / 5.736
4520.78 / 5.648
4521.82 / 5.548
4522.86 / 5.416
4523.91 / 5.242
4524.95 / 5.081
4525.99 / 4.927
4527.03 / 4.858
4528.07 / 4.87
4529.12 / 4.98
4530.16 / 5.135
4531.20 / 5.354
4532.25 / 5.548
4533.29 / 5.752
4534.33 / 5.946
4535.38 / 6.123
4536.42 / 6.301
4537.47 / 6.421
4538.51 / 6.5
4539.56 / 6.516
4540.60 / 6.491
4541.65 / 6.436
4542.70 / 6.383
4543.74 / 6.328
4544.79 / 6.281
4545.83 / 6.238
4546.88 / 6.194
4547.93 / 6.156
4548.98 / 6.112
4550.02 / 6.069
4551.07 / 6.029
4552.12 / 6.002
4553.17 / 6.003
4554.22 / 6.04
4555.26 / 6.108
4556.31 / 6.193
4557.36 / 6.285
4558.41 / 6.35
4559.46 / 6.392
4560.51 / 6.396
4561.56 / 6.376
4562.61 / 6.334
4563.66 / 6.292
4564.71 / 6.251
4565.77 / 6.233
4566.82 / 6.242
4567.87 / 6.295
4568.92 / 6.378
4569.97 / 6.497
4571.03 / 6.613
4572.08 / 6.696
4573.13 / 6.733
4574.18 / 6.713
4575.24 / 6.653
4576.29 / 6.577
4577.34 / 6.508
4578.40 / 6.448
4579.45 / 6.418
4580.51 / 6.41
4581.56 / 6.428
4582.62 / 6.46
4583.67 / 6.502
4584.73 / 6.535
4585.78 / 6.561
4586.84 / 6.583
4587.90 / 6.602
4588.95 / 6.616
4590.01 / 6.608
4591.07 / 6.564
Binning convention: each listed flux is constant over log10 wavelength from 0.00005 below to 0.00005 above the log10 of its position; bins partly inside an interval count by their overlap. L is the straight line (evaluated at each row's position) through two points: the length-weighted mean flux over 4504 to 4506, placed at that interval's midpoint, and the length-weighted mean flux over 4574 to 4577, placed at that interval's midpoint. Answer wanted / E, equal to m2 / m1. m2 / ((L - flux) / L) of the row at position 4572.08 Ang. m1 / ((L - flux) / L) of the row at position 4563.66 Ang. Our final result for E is 0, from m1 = 0.041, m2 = -0.013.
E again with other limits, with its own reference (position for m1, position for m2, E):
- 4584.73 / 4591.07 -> 1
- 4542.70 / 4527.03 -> 29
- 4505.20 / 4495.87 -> -7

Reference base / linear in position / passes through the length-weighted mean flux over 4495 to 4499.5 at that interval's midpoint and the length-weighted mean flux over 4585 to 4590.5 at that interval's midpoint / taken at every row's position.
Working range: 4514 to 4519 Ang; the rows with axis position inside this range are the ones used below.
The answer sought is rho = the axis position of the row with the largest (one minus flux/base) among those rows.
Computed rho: 4518.70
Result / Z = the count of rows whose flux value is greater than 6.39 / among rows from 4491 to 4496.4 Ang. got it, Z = 0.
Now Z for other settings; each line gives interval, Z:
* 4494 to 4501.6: 0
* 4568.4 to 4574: 4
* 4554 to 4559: 0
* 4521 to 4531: 0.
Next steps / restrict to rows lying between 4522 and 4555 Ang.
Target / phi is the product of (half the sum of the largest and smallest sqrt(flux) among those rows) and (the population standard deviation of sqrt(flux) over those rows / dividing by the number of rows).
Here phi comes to 0.27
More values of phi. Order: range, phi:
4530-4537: 0.19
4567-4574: 0.08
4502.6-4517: 0.06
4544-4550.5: 0.04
